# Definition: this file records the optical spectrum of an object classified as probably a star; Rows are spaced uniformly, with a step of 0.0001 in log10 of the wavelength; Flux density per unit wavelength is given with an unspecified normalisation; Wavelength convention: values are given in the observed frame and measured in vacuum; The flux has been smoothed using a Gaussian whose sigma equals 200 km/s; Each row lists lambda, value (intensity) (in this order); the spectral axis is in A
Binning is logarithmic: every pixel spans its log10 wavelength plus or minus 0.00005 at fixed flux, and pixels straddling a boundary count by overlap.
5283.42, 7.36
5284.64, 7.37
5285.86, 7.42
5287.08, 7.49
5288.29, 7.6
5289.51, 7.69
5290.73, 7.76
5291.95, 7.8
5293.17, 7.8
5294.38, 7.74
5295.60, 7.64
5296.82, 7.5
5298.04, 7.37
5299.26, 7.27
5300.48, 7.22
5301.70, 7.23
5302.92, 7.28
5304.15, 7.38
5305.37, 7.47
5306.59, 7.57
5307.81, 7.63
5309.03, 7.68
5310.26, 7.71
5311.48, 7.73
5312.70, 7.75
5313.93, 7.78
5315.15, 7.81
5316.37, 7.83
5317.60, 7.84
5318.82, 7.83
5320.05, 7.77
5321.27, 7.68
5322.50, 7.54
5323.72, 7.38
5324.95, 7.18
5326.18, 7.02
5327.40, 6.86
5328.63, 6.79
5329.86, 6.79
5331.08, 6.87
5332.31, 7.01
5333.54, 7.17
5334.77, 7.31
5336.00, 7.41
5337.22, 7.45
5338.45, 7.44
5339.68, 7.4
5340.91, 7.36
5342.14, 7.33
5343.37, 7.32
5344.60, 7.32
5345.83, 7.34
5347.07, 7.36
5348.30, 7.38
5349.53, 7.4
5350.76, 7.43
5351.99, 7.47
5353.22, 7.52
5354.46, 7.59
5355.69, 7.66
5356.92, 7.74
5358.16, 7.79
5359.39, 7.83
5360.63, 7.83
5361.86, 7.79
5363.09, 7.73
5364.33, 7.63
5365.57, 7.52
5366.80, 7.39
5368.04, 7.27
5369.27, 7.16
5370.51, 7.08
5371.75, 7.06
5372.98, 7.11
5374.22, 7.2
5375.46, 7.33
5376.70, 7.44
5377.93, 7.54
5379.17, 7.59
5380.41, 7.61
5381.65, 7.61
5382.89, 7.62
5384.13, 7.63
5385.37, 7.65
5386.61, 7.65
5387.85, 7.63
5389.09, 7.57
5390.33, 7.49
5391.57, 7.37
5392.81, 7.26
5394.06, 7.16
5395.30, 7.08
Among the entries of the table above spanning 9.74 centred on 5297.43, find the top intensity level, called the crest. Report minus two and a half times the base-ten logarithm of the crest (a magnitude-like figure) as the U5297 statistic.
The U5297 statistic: -2.23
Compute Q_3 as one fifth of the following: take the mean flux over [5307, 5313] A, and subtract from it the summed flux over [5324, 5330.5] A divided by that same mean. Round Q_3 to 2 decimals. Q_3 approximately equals 0.64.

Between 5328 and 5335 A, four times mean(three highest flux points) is 28.7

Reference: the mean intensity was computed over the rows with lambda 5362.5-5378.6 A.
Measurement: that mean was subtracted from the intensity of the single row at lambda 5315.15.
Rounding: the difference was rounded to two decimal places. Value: 0.47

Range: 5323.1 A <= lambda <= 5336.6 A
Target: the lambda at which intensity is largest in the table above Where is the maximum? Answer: 5336.00 A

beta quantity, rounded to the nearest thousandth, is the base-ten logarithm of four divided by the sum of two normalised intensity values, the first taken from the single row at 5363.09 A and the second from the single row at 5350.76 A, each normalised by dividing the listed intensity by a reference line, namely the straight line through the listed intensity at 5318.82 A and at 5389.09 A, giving 0.307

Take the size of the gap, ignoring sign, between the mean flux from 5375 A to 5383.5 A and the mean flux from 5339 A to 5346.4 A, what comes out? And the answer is 0.19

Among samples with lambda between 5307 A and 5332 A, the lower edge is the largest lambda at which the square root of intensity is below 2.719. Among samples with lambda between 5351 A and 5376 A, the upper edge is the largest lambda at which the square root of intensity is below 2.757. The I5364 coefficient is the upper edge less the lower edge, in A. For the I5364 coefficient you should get 44.4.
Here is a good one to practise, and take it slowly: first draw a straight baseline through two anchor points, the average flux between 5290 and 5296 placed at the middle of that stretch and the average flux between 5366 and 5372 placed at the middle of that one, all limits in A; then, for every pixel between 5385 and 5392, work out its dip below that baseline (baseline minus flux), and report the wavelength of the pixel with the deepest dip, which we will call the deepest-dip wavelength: 5391.57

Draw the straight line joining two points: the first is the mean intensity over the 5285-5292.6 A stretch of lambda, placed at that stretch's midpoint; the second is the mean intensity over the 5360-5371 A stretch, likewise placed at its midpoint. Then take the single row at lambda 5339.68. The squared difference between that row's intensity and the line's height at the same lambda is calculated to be 0.018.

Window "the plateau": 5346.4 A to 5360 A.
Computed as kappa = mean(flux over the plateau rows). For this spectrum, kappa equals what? 7.56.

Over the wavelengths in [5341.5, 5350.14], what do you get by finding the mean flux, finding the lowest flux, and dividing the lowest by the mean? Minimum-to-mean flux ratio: 1.00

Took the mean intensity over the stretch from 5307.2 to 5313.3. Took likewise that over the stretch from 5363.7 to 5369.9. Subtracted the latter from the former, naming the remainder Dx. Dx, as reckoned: 0.31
